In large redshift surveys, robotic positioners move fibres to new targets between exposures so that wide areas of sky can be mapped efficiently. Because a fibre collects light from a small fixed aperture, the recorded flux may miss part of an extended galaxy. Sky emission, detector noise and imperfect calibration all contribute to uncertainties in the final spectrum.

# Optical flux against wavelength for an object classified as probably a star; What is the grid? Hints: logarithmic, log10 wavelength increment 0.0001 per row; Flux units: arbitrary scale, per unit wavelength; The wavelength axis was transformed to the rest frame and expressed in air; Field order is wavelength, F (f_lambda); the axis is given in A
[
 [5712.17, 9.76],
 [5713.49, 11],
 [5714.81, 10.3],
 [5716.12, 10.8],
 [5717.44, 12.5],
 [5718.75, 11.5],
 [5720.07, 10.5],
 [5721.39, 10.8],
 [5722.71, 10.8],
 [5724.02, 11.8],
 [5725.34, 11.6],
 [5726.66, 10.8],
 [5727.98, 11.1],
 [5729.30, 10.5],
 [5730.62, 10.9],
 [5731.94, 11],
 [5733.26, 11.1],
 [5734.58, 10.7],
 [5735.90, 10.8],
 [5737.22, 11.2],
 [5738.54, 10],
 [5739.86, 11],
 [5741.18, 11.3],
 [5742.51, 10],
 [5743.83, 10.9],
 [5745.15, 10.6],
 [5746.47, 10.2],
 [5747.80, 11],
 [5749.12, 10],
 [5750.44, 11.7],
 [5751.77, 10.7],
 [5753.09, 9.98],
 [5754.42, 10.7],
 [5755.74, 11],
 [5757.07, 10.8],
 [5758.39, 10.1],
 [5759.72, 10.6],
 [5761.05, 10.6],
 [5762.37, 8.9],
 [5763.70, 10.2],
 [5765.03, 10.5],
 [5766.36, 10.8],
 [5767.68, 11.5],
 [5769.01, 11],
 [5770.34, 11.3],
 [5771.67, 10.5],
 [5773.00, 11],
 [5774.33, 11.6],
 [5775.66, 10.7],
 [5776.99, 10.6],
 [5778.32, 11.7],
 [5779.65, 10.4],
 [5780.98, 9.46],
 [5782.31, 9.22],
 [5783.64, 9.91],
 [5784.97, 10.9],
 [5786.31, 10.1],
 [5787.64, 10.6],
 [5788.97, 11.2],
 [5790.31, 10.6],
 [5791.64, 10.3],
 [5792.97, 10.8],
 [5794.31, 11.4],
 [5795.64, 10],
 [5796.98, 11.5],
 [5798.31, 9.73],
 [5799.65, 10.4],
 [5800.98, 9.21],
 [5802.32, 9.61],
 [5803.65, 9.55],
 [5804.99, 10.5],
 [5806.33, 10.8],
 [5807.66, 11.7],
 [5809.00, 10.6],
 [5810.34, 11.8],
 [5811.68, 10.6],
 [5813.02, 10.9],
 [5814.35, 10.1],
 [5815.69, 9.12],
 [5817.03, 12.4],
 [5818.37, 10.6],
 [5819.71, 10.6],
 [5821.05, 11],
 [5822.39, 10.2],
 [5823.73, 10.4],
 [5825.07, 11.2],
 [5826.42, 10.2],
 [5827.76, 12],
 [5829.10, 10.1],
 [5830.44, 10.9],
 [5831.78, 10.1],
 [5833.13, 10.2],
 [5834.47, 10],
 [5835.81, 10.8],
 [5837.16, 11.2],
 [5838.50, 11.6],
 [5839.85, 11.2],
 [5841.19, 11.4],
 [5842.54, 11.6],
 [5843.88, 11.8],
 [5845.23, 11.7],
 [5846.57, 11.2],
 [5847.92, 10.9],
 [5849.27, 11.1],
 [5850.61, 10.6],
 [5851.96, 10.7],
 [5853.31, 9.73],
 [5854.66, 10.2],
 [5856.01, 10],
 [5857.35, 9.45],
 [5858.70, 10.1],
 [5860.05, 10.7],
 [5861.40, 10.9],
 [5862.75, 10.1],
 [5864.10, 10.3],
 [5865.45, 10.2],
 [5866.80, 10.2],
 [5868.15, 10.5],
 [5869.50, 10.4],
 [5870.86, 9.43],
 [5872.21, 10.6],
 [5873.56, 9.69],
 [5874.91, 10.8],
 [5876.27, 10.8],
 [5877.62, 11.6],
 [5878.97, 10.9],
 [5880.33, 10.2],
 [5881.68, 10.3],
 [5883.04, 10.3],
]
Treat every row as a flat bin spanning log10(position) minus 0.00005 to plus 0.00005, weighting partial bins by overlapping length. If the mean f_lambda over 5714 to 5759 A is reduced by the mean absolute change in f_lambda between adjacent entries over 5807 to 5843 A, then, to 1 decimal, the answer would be 10.0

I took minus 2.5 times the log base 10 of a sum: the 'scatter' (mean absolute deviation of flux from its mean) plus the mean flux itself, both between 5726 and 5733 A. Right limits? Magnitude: -2.61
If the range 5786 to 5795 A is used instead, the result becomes -2.61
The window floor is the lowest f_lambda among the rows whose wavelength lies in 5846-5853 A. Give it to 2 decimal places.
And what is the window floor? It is 10.60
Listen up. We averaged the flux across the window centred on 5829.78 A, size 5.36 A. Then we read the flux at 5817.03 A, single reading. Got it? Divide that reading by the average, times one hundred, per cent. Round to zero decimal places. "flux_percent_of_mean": 115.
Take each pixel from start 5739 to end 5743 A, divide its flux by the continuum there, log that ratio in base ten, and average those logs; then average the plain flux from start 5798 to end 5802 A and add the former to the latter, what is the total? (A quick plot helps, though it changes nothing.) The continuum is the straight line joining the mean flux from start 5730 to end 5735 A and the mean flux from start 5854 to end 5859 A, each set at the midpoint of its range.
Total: 9.8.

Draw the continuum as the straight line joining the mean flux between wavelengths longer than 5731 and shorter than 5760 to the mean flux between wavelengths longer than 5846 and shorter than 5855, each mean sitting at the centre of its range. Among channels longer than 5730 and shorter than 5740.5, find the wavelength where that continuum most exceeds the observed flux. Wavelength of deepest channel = 5738.54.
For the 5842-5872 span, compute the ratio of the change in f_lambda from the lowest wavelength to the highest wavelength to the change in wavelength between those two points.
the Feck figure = -0.08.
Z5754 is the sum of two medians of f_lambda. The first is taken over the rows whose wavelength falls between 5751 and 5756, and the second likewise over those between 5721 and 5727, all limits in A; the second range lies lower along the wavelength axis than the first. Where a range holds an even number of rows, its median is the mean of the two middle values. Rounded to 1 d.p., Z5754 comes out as 21.5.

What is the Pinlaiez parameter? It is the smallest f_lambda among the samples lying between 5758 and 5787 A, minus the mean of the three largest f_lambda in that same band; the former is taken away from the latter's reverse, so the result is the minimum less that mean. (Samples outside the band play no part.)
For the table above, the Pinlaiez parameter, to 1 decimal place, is -2.7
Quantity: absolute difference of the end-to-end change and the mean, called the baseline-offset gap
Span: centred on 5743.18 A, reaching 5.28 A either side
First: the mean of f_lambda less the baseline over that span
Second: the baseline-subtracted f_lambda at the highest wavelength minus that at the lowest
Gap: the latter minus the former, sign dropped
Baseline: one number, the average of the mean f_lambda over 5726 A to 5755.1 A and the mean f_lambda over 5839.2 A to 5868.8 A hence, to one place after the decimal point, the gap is 1.1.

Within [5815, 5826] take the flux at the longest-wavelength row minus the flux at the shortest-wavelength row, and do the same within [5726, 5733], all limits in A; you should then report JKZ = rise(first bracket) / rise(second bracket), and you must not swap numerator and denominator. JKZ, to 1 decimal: 10.4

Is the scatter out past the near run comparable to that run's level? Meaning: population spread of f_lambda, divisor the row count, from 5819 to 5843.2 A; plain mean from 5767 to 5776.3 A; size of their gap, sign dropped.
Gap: 10.5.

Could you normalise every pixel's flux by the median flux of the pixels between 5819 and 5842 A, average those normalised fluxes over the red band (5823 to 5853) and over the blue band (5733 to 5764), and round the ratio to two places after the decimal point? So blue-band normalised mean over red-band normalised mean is 0.97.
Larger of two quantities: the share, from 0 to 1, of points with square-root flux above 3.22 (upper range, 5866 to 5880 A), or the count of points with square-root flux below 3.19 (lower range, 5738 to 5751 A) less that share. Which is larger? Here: 2.3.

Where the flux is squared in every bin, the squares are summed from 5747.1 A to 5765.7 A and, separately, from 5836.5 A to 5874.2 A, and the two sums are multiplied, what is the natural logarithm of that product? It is 15.4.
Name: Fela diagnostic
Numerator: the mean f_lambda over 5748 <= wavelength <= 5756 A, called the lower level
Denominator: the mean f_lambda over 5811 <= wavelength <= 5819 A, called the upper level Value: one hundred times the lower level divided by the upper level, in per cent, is 101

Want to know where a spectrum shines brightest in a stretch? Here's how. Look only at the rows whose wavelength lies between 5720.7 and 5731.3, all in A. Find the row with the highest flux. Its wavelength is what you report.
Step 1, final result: 5724.02 A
